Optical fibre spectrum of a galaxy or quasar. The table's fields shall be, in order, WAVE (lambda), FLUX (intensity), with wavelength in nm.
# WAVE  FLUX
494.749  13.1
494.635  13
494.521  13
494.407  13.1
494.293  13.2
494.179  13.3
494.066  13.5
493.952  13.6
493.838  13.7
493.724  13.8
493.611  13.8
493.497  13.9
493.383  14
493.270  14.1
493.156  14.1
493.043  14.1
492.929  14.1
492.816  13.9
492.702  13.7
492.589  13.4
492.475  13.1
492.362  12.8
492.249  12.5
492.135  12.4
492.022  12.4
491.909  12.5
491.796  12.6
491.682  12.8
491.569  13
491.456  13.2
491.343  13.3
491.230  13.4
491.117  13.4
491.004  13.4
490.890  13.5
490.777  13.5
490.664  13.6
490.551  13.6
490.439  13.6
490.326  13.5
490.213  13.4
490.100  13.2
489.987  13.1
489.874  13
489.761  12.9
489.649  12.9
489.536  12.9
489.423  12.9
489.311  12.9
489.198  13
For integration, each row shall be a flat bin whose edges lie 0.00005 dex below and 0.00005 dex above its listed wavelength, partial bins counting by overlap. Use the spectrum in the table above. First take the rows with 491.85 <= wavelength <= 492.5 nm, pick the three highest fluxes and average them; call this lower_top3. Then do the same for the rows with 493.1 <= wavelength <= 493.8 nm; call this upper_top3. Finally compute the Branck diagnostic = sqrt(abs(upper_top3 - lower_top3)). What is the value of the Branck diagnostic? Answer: 1.1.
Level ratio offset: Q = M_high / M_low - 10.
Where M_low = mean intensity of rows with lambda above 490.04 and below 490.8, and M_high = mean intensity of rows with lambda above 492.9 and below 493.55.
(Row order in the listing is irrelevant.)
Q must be -8.96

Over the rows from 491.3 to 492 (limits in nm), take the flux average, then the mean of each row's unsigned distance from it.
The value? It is 0.27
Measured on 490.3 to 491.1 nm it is 0.06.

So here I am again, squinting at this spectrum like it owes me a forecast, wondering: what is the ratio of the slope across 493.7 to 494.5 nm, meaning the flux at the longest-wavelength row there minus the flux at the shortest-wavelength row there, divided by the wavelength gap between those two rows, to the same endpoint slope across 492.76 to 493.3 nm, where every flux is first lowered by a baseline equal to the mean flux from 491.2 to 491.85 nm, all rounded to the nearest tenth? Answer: -2.3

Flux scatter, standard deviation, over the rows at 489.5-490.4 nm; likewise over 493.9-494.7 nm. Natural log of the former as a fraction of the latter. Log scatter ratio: 0.0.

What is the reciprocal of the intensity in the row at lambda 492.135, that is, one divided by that 0.081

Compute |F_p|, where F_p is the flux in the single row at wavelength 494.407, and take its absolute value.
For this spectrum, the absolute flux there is 13.1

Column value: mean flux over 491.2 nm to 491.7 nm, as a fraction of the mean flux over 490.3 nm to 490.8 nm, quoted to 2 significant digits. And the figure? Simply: 0.97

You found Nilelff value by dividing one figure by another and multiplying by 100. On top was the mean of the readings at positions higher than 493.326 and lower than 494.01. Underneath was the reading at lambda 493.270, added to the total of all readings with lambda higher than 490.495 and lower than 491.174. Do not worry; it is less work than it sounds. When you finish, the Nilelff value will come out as 14.5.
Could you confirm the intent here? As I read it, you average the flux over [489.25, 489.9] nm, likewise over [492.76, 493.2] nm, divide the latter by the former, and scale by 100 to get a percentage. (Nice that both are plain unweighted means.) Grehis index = 109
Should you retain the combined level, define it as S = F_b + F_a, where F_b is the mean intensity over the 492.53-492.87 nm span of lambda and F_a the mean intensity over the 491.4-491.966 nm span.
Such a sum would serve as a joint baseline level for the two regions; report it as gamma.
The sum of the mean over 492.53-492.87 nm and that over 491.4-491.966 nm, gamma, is 26.5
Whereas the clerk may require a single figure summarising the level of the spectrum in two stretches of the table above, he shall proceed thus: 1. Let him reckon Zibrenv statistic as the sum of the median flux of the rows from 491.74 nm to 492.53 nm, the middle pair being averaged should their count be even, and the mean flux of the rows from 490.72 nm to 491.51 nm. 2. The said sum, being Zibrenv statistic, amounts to 25.9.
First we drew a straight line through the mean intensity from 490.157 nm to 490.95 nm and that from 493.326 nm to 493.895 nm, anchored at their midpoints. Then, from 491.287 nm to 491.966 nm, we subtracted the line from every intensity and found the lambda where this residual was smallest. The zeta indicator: 491.909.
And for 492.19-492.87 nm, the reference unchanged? 492.249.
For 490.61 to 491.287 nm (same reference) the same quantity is 491.230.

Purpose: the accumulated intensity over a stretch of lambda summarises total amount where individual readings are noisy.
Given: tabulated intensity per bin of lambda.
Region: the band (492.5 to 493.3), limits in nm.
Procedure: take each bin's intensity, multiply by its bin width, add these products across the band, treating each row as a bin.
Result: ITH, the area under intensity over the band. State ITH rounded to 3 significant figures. 11.1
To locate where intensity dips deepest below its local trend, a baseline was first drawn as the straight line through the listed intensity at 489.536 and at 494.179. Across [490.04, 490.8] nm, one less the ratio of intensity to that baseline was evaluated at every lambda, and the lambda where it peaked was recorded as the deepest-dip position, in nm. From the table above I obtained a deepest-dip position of 490.100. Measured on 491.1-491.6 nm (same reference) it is 491.569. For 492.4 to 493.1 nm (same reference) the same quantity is 492.475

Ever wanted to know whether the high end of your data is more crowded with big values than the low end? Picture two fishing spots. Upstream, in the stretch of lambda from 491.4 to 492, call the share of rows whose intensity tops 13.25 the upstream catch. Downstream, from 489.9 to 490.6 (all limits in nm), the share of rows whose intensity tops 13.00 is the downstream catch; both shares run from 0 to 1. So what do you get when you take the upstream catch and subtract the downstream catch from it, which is -1.0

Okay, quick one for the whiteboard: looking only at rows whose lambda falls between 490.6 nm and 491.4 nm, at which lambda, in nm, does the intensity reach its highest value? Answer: 490.664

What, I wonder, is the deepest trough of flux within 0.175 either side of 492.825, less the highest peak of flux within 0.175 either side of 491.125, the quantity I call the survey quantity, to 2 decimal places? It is 0.30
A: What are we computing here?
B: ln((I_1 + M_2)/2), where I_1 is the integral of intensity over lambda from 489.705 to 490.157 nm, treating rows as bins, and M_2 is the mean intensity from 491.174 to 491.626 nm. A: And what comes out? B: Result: 2.26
